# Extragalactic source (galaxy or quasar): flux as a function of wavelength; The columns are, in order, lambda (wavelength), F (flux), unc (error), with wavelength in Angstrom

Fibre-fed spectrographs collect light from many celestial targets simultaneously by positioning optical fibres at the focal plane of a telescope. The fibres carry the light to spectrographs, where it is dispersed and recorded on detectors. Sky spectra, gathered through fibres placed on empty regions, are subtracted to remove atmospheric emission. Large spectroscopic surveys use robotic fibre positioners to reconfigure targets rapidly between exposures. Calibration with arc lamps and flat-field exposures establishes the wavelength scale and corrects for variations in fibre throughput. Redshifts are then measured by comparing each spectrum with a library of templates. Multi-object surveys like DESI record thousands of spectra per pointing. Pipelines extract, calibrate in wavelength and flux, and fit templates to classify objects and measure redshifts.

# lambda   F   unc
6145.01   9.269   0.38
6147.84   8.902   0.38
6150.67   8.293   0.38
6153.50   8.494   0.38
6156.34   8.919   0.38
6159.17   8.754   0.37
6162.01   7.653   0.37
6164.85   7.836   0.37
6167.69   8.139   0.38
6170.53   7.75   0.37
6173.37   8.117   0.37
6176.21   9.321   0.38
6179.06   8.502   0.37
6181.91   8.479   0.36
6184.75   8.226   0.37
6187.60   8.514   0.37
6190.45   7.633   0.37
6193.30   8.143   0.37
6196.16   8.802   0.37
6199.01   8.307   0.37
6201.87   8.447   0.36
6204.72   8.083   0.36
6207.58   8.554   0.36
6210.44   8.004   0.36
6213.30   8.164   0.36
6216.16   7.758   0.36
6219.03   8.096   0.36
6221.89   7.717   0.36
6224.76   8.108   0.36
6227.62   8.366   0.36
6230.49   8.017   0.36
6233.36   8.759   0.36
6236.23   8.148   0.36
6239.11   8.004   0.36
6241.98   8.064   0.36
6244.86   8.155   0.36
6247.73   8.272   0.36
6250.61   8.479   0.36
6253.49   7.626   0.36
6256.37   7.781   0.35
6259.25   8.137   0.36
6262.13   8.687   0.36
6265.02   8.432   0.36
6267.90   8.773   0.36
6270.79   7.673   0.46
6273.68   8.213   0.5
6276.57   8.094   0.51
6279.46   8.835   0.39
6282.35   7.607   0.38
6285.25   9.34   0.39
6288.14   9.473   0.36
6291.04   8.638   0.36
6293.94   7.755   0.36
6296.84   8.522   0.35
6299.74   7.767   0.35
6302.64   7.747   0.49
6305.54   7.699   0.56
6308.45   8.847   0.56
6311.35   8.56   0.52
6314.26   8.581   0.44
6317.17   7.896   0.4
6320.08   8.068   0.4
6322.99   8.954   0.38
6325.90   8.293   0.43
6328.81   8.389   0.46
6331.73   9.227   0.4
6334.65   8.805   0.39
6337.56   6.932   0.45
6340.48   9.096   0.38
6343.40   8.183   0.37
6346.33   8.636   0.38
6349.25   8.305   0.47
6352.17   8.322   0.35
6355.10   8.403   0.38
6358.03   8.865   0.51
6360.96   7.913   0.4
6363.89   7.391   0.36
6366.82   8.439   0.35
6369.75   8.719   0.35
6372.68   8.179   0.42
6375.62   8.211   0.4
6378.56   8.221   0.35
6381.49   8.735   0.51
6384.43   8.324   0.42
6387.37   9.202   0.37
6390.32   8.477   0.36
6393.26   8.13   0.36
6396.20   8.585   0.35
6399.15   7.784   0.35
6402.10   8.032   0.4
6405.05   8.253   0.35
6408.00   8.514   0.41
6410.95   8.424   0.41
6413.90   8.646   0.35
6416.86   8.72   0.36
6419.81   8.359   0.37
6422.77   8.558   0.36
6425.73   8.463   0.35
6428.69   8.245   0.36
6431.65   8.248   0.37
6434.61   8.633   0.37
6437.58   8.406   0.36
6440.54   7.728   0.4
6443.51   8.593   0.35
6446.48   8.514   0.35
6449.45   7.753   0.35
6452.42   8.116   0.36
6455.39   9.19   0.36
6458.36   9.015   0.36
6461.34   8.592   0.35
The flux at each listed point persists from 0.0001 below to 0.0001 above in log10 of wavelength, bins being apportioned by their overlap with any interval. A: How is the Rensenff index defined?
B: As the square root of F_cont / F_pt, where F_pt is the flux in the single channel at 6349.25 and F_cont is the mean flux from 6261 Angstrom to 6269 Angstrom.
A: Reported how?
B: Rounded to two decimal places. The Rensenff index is 1.02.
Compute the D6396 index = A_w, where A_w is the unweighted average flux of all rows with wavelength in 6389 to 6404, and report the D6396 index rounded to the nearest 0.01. 8.20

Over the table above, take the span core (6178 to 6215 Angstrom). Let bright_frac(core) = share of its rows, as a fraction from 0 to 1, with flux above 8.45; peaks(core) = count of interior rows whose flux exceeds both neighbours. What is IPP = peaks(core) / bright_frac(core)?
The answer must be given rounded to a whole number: 10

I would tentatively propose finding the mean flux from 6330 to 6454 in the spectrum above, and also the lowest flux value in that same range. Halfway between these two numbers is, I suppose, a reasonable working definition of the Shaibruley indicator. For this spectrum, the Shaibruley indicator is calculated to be 7.65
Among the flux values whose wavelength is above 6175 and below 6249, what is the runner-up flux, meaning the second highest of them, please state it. 8.802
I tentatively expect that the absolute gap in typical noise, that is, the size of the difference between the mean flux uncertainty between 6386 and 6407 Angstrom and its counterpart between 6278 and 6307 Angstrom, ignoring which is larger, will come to 0.04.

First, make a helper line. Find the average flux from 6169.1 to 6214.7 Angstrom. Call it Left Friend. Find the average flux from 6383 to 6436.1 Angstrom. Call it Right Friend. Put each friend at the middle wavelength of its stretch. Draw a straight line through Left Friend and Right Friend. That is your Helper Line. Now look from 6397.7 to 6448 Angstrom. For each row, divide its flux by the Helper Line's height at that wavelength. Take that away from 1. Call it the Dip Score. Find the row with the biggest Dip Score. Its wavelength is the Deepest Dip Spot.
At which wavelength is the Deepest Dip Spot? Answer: 6440.54 Angstrom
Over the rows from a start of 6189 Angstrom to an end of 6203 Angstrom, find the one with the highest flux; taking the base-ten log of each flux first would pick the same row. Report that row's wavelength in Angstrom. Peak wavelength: 6196.16 Angstrom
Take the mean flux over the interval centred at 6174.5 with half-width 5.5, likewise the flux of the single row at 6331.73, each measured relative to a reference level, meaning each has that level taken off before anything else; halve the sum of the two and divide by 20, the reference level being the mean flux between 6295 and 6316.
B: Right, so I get 0.029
